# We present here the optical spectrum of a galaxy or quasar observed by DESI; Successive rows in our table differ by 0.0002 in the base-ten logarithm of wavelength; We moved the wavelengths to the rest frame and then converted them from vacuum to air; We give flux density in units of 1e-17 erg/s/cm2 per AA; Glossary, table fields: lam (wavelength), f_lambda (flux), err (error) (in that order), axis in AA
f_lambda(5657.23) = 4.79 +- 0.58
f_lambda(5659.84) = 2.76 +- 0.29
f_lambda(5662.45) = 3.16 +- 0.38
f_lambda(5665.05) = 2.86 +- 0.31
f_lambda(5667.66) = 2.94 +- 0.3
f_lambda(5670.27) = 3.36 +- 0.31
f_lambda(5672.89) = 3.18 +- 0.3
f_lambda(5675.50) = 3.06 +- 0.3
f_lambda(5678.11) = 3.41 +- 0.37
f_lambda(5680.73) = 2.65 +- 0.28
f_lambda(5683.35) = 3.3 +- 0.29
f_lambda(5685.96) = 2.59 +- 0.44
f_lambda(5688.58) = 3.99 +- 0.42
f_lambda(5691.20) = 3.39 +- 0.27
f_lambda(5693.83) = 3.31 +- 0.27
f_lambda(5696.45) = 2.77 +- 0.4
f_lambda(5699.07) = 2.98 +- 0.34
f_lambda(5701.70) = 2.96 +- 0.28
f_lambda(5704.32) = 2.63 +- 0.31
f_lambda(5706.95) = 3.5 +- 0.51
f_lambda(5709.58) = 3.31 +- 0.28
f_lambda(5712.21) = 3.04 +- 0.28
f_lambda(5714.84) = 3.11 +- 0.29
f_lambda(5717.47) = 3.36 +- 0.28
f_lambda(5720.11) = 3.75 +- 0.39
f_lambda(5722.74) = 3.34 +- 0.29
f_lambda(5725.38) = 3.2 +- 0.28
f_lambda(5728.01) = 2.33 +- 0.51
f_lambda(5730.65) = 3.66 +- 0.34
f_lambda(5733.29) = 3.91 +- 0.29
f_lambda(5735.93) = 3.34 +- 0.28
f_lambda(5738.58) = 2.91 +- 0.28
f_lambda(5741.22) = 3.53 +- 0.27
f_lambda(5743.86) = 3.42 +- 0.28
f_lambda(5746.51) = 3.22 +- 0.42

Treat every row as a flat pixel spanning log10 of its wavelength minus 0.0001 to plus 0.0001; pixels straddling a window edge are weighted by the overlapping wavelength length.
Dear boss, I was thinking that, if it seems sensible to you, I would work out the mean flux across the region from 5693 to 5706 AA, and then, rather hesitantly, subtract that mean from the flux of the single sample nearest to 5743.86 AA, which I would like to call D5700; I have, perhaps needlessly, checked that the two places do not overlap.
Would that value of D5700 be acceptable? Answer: 0.5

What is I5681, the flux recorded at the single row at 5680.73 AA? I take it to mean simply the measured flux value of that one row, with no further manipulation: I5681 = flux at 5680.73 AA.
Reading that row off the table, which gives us 2.65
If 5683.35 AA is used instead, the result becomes 3.3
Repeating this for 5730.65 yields 3.66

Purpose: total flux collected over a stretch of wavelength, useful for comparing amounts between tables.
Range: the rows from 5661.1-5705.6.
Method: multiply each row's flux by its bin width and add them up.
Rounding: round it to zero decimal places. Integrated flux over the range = 138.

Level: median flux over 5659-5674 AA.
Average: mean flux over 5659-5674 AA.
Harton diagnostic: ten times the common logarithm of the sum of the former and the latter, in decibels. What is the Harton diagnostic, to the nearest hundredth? 7.85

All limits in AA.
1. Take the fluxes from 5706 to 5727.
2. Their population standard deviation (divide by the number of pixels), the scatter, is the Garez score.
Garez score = 0.21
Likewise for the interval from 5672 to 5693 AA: 0.42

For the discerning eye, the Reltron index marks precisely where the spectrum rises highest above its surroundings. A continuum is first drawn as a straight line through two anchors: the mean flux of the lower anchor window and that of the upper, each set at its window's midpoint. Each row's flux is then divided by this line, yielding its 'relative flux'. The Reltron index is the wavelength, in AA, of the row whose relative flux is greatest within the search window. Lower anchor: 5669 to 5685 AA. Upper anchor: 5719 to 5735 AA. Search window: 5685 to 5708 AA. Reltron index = 5688.58 AA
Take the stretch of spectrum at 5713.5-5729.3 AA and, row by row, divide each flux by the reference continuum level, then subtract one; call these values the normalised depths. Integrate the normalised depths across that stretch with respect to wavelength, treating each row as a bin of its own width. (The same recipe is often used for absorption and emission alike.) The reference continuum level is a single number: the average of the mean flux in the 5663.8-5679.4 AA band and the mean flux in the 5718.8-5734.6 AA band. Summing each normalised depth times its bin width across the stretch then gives -0.33 AA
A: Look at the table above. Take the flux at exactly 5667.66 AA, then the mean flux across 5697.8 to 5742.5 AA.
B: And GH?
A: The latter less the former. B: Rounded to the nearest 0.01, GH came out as 0.29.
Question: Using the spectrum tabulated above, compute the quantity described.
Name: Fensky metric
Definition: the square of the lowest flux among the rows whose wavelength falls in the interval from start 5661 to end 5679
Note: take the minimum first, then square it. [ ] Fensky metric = 8.2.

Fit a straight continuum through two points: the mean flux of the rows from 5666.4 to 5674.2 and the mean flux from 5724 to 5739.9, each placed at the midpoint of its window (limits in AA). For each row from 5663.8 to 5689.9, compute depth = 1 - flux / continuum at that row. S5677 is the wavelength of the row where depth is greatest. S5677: 5685.96 AA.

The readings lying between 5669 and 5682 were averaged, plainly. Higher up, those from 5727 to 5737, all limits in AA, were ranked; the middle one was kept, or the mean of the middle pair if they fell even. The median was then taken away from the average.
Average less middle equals -0.37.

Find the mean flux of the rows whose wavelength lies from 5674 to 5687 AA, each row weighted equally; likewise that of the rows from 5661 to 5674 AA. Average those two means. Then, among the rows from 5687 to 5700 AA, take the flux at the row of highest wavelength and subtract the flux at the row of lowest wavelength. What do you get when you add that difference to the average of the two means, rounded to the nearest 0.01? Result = 2.04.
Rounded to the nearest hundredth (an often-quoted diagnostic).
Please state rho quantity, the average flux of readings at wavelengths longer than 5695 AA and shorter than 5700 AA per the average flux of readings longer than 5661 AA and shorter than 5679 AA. 0.92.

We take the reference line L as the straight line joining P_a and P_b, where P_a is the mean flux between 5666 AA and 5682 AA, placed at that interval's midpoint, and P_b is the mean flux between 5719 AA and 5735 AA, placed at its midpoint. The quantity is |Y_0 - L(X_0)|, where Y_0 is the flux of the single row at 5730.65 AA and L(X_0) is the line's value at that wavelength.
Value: 0.28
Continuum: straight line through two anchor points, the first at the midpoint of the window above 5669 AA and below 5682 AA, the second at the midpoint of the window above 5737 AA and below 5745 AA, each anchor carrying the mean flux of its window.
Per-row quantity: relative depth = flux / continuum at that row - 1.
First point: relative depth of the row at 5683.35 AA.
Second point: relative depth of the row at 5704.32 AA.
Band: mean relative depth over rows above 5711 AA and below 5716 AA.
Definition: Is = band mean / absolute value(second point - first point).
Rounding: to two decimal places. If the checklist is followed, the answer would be -0.20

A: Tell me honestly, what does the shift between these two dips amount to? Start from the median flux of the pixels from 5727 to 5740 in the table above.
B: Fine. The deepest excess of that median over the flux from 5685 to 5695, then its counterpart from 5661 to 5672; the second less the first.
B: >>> -0.27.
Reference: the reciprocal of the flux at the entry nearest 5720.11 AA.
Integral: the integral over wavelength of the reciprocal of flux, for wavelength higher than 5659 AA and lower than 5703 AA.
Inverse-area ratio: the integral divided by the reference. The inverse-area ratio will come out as 54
